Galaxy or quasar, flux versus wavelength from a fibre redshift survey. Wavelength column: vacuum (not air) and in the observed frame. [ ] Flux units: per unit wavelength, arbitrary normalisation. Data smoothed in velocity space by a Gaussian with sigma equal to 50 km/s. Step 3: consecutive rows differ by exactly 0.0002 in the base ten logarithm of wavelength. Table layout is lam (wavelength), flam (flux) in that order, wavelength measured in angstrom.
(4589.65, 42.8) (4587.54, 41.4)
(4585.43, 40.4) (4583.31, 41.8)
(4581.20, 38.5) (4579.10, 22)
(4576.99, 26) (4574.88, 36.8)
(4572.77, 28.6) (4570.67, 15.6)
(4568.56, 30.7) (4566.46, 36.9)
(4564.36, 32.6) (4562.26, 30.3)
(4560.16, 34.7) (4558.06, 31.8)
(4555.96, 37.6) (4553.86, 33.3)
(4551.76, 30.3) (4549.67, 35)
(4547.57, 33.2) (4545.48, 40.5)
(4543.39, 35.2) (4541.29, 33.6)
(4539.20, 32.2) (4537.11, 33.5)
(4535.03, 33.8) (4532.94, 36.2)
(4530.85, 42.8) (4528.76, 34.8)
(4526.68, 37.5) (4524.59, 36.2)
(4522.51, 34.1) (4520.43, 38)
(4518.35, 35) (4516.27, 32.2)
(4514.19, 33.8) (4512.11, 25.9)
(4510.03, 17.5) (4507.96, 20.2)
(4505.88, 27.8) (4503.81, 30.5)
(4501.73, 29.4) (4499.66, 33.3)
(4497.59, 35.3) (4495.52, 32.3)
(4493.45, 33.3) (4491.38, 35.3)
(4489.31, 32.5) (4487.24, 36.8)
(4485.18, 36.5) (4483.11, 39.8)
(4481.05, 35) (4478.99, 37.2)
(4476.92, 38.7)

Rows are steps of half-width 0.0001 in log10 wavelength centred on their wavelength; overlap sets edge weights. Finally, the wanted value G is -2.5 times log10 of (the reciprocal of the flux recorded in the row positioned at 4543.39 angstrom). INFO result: 3.87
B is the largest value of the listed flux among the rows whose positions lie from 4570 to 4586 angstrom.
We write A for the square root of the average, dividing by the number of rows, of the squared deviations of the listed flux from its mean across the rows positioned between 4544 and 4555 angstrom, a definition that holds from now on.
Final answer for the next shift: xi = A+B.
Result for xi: 45.2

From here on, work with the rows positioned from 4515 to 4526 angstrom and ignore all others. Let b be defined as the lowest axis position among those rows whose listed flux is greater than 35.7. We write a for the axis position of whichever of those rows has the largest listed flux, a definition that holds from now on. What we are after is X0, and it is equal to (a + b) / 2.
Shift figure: 4520.4 angstrom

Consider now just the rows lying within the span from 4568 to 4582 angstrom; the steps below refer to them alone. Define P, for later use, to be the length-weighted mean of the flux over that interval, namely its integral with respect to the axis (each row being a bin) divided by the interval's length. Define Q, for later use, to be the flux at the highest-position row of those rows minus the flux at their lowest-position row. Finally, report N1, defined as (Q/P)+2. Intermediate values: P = 28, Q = 7.8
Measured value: 2.28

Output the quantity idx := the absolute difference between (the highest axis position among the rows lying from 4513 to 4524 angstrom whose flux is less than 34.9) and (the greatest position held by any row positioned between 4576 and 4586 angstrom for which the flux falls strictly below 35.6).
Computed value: 56.6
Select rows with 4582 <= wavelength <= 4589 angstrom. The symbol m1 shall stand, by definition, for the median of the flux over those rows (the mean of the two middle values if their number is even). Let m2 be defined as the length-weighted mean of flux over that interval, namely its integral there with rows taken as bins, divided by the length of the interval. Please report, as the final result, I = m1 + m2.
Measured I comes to 82.6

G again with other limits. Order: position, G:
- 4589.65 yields 4.08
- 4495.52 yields 3.77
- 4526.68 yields 3.94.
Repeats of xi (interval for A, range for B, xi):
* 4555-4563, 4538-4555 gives 43.3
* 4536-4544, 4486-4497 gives 37.9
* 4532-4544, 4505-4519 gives 36.3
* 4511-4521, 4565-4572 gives 40.9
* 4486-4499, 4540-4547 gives 42.2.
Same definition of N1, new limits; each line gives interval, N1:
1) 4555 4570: 1.79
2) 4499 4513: 1.72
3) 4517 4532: 2.21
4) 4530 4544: 1.78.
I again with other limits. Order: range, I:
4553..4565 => 66.4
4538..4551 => 69.1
